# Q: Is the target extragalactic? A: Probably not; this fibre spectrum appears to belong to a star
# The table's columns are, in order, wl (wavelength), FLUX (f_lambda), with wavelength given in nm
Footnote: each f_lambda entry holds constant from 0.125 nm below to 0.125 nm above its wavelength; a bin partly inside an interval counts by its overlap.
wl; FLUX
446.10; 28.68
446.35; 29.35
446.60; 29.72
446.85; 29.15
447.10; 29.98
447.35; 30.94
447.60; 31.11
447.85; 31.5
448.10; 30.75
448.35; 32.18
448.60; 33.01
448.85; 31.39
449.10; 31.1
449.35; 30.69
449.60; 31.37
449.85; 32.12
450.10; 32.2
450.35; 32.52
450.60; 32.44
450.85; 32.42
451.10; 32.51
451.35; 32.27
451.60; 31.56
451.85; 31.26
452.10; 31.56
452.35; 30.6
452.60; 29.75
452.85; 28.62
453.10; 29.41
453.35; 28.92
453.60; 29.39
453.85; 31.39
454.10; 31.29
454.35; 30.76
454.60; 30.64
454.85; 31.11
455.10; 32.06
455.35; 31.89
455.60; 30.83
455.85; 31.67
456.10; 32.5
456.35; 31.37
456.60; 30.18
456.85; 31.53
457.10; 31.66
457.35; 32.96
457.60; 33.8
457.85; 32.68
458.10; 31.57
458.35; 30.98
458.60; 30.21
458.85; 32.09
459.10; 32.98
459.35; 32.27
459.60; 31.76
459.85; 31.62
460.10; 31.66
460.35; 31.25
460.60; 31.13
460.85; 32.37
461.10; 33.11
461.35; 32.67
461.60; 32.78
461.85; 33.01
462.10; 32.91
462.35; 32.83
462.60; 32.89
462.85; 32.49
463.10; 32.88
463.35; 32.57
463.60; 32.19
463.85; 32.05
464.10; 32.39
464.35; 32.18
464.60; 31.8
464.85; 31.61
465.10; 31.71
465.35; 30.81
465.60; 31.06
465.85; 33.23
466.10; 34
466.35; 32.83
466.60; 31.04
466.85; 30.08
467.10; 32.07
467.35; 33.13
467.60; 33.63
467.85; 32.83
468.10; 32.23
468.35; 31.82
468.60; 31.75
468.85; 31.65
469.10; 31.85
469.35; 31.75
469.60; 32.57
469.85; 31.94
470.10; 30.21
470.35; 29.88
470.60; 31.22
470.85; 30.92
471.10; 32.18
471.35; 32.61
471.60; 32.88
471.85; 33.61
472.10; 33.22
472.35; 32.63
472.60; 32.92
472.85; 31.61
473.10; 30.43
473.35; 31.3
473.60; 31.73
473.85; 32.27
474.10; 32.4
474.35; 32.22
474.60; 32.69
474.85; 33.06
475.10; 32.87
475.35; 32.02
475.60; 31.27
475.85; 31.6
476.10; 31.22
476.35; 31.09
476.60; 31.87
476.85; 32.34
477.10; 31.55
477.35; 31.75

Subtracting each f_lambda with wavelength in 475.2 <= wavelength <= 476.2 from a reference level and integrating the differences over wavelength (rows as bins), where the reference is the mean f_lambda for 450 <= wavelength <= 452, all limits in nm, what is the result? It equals 0.6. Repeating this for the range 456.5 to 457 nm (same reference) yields 0.6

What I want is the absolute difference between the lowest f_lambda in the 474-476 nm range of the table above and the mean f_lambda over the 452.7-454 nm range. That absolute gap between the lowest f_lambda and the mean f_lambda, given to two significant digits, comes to 1.7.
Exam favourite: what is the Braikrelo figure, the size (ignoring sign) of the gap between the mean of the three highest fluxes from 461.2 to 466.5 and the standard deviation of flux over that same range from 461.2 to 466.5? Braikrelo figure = 32.7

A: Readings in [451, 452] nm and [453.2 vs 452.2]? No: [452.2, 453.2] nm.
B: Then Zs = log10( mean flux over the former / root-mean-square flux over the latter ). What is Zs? 0.032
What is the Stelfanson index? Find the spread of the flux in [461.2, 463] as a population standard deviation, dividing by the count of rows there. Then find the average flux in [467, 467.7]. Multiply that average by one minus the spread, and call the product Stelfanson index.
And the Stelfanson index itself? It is 28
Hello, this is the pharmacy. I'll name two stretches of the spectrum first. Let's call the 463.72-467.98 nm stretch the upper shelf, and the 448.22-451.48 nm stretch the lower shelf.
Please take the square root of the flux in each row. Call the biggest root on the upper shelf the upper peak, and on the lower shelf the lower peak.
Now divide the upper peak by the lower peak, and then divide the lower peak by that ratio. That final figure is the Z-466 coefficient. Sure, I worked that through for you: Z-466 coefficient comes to 5.66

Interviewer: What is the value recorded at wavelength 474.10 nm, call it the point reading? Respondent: 32.4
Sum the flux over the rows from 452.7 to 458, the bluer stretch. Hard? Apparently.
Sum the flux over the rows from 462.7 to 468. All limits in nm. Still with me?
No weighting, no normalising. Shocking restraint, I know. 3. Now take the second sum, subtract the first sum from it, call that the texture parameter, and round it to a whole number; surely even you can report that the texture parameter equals 22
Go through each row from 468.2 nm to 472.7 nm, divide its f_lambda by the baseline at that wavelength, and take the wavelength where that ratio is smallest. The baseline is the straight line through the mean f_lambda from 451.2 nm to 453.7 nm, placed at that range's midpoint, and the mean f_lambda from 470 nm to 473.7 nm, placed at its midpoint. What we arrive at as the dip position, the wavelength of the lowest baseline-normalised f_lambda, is 470.35 nm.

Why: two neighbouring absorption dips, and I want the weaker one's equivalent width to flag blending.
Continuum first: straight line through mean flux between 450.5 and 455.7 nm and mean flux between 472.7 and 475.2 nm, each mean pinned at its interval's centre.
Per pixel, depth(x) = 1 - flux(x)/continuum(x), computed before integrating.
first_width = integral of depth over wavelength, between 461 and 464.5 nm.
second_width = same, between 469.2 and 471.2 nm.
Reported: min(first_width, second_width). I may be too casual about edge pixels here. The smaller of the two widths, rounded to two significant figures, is -0.13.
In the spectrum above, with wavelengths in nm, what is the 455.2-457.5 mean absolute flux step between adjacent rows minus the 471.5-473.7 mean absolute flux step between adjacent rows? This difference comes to 0.3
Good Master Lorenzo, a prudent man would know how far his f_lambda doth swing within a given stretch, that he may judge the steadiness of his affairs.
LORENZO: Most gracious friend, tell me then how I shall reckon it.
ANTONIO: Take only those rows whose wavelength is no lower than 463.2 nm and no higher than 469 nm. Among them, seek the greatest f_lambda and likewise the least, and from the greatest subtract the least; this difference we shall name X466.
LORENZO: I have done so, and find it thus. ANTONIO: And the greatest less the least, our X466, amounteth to 3.9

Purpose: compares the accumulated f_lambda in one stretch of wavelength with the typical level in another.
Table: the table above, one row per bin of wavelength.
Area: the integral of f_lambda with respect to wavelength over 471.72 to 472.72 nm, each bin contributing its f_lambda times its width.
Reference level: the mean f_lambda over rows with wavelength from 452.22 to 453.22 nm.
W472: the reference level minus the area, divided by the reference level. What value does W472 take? -0.12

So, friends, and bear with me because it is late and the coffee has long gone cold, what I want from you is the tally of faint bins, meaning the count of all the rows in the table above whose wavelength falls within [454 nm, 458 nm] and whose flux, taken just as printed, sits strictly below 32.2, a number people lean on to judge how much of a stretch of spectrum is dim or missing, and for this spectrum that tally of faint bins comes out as 12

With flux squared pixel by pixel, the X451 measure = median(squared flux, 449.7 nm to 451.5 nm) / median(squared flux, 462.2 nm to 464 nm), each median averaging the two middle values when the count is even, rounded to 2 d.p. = 0.99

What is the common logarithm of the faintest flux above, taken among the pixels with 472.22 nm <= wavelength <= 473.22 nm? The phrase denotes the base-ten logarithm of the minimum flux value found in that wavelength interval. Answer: 1.483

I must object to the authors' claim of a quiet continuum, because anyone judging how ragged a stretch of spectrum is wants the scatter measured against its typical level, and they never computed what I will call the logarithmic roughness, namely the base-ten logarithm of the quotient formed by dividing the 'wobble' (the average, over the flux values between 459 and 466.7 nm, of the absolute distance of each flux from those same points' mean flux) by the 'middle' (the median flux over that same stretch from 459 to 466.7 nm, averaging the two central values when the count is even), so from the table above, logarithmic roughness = -1.71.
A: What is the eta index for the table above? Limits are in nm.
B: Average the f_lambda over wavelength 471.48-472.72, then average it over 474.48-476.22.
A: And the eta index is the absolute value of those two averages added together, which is 65.2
